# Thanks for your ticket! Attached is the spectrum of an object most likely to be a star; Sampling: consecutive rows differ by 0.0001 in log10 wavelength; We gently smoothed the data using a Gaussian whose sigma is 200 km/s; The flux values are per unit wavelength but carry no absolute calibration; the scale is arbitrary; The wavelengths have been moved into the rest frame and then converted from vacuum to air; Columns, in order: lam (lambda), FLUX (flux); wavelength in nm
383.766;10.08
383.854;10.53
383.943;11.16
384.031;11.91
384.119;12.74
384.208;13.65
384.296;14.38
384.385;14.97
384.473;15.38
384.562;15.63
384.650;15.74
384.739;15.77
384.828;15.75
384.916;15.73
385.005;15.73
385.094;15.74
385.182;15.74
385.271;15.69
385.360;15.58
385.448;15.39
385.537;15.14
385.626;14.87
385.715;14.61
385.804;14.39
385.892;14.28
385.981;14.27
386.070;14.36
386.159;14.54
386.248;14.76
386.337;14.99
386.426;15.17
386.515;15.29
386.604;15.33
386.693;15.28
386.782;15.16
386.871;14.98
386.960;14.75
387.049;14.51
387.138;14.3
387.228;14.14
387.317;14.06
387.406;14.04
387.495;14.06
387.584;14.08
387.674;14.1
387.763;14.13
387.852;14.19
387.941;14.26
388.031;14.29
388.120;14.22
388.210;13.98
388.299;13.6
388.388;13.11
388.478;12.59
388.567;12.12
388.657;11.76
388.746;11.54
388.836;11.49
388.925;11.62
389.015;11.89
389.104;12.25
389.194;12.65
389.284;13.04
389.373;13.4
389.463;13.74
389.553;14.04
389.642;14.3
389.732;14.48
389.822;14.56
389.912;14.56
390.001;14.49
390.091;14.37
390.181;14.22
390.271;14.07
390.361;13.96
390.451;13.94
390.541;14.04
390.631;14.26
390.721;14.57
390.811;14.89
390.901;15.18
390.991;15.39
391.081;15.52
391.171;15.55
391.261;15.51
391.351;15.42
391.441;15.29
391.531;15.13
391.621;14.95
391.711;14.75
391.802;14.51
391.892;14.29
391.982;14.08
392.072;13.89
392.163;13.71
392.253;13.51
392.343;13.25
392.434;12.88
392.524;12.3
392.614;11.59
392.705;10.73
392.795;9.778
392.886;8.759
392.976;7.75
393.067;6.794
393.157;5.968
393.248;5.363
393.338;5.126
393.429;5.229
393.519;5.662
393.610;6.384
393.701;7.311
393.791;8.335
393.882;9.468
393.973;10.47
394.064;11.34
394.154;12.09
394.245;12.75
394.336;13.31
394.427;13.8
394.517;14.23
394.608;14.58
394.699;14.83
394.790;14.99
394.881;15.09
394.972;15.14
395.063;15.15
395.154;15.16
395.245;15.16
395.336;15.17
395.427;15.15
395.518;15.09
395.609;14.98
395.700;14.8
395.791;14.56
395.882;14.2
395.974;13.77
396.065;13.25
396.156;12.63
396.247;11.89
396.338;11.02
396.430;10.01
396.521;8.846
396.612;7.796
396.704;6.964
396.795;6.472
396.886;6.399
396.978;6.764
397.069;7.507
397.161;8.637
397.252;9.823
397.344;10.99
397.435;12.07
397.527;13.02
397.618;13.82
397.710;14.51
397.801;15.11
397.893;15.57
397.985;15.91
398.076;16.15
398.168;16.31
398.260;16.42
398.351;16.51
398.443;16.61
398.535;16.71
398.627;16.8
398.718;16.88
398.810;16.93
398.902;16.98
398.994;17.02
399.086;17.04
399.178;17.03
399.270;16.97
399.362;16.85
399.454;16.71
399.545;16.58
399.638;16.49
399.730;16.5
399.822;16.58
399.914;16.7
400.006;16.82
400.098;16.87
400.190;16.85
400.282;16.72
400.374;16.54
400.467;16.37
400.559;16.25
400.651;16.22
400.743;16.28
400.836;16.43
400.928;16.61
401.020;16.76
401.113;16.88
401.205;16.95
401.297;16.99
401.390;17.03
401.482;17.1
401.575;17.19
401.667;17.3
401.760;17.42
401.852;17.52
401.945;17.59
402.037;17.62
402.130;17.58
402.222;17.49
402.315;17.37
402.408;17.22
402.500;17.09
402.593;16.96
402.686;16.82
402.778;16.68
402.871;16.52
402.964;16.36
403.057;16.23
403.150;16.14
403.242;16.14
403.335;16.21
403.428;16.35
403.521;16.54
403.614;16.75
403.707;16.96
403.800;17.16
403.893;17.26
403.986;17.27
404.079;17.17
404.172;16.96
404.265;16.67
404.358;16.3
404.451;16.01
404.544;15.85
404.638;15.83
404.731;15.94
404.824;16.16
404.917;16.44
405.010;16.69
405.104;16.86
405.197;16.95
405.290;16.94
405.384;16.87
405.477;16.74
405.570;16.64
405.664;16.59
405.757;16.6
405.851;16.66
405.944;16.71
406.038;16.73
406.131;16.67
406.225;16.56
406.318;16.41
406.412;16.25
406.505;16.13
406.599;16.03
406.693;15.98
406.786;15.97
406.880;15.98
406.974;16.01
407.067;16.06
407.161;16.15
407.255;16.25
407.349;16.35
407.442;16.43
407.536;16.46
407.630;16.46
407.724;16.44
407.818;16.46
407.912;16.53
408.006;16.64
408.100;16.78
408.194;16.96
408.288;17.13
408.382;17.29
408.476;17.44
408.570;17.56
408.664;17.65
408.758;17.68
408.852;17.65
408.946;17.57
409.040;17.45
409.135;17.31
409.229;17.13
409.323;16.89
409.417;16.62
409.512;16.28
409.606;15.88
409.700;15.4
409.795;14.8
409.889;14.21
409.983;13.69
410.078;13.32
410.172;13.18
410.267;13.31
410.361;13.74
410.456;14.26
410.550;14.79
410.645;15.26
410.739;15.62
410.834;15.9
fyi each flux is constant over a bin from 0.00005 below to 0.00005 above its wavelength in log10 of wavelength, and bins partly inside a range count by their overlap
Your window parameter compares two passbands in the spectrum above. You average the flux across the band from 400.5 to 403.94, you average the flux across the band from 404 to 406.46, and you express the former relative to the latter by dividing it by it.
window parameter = 1.0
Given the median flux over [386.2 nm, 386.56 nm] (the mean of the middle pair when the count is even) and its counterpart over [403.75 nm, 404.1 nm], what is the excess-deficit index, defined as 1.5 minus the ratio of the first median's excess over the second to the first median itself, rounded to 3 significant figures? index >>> 1.64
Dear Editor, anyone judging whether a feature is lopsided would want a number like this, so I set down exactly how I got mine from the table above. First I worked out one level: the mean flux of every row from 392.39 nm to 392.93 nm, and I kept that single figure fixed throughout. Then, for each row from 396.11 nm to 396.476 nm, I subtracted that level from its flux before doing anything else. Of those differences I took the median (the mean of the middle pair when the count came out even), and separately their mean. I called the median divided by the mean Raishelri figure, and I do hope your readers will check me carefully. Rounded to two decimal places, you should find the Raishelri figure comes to 1.18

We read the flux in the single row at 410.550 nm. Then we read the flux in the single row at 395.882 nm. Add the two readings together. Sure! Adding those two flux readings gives 29.0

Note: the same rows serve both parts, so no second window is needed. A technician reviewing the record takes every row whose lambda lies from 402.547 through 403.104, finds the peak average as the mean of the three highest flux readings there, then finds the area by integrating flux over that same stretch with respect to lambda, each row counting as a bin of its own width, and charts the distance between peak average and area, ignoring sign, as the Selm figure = 7.6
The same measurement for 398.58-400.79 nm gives 19.9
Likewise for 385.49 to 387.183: 9.7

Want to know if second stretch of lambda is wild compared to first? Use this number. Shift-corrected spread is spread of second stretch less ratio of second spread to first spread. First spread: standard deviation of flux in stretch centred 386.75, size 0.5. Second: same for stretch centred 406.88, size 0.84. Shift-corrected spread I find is -0.3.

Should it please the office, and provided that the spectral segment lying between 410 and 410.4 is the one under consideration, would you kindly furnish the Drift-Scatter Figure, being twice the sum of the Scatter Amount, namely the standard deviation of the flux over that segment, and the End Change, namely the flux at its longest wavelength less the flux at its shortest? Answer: 1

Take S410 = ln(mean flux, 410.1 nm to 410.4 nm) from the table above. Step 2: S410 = 2.60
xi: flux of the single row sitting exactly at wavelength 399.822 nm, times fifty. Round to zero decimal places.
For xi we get 829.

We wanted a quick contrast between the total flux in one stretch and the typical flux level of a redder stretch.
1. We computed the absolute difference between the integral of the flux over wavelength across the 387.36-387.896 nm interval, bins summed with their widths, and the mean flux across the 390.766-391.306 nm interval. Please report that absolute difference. 7.8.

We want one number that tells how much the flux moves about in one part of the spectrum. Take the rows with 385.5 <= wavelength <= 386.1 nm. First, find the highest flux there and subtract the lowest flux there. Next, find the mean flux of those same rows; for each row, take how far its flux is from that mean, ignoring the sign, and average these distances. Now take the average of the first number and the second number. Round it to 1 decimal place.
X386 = 0.6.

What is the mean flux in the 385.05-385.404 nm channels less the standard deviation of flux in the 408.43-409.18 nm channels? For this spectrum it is 15.6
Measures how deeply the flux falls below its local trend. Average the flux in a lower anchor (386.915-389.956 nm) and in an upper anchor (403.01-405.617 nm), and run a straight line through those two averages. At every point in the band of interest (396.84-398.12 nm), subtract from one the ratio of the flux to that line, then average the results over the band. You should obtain 0.22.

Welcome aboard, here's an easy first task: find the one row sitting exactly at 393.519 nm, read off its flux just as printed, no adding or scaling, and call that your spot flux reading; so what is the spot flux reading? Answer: 5.662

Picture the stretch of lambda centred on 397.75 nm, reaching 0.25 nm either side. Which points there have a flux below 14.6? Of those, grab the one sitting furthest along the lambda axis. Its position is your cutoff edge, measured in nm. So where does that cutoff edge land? 397.710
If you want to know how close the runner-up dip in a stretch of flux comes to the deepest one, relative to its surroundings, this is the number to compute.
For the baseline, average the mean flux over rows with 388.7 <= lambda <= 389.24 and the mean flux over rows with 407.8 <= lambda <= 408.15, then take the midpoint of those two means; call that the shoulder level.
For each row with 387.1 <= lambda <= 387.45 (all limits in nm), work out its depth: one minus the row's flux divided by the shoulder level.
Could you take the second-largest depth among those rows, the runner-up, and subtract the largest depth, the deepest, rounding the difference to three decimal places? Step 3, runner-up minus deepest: -0.001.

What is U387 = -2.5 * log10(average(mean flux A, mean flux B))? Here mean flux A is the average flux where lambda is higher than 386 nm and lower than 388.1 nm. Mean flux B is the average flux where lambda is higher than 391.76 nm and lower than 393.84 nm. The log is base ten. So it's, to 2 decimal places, -2.72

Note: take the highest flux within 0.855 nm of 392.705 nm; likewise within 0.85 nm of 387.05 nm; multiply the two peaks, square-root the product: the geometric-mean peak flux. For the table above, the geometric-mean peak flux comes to 14.8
